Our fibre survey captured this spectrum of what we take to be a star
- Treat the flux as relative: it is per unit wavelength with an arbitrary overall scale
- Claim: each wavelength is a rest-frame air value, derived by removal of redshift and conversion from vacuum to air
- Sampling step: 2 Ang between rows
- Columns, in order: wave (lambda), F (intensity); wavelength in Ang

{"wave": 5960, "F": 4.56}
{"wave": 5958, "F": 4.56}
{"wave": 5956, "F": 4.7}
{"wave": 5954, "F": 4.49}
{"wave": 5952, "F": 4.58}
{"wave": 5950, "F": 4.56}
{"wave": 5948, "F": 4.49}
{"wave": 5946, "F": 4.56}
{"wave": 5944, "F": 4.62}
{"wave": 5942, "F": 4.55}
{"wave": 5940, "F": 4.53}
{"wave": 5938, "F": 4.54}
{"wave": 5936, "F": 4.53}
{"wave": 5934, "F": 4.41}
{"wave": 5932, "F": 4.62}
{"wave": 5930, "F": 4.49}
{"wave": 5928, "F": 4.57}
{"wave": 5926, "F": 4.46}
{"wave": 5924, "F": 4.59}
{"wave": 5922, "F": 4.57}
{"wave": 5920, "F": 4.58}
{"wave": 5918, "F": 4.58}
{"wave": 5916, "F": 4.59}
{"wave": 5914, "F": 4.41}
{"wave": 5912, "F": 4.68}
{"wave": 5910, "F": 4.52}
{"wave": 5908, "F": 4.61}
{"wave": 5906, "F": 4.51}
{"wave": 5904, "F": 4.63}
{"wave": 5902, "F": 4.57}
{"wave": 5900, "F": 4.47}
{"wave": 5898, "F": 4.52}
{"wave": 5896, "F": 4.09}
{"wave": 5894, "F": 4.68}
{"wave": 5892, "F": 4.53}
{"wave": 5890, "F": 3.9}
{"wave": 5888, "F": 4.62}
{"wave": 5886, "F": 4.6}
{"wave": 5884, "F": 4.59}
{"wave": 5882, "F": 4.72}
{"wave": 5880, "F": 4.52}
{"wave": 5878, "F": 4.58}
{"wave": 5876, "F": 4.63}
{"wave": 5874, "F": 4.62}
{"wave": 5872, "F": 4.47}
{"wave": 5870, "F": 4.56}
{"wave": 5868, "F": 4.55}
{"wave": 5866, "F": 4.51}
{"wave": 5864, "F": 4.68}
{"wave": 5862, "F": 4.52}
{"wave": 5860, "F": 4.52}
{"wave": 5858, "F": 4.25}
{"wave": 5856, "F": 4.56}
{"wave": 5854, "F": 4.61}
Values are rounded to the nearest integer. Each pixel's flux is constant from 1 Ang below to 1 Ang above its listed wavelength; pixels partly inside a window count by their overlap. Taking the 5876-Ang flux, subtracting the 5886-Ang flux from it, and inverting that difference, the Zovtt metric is 33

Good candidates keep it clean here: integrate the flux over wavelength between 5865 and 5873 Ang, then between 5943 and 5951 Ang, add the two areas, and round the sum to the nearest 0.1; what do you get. 72.6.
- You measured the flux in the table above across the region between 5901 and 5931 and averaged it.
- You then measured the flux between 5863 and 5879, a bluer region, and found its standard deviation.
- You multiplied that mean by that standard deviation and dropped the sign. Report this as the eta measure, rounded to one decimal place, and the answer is 0.3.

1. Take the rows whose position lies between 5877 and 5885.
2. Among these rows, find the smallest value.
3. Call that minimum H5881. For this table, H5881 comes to 4.52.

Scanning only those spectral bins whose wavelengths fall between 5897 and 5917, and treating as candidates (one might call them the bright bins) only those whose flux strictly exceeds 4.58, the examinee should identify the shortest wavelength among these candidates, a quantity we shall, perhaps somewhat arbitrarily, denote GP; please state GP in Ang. 5904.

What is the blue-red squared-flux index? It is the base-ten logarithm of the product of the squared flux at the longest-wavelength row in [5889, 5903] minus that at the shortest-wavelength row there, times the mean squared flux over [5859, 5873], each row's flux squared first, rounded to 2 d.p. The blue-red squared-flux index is 2.07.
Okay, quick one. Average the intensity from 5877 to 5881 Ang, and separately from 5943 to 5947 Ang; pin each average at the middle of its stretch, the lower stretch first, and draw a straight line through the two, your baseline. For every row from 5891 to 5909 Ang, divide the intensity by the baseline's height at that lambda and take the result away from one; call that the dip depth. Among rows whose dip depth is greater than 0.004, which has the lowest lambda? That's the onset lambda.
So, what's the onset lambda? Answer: 5892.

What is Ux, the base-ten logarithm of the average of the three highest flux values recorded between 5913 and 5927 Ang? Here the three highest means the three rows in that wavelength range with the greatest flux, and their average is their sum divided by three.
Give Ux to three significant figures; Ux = 0.661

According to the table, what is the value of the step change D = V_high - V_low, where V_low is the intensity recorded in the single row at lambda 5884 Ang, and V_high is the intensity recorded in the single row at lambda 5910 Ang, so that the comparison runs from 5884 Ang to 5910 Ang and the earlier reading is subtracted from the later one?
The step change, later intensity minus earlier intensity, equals -0.07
